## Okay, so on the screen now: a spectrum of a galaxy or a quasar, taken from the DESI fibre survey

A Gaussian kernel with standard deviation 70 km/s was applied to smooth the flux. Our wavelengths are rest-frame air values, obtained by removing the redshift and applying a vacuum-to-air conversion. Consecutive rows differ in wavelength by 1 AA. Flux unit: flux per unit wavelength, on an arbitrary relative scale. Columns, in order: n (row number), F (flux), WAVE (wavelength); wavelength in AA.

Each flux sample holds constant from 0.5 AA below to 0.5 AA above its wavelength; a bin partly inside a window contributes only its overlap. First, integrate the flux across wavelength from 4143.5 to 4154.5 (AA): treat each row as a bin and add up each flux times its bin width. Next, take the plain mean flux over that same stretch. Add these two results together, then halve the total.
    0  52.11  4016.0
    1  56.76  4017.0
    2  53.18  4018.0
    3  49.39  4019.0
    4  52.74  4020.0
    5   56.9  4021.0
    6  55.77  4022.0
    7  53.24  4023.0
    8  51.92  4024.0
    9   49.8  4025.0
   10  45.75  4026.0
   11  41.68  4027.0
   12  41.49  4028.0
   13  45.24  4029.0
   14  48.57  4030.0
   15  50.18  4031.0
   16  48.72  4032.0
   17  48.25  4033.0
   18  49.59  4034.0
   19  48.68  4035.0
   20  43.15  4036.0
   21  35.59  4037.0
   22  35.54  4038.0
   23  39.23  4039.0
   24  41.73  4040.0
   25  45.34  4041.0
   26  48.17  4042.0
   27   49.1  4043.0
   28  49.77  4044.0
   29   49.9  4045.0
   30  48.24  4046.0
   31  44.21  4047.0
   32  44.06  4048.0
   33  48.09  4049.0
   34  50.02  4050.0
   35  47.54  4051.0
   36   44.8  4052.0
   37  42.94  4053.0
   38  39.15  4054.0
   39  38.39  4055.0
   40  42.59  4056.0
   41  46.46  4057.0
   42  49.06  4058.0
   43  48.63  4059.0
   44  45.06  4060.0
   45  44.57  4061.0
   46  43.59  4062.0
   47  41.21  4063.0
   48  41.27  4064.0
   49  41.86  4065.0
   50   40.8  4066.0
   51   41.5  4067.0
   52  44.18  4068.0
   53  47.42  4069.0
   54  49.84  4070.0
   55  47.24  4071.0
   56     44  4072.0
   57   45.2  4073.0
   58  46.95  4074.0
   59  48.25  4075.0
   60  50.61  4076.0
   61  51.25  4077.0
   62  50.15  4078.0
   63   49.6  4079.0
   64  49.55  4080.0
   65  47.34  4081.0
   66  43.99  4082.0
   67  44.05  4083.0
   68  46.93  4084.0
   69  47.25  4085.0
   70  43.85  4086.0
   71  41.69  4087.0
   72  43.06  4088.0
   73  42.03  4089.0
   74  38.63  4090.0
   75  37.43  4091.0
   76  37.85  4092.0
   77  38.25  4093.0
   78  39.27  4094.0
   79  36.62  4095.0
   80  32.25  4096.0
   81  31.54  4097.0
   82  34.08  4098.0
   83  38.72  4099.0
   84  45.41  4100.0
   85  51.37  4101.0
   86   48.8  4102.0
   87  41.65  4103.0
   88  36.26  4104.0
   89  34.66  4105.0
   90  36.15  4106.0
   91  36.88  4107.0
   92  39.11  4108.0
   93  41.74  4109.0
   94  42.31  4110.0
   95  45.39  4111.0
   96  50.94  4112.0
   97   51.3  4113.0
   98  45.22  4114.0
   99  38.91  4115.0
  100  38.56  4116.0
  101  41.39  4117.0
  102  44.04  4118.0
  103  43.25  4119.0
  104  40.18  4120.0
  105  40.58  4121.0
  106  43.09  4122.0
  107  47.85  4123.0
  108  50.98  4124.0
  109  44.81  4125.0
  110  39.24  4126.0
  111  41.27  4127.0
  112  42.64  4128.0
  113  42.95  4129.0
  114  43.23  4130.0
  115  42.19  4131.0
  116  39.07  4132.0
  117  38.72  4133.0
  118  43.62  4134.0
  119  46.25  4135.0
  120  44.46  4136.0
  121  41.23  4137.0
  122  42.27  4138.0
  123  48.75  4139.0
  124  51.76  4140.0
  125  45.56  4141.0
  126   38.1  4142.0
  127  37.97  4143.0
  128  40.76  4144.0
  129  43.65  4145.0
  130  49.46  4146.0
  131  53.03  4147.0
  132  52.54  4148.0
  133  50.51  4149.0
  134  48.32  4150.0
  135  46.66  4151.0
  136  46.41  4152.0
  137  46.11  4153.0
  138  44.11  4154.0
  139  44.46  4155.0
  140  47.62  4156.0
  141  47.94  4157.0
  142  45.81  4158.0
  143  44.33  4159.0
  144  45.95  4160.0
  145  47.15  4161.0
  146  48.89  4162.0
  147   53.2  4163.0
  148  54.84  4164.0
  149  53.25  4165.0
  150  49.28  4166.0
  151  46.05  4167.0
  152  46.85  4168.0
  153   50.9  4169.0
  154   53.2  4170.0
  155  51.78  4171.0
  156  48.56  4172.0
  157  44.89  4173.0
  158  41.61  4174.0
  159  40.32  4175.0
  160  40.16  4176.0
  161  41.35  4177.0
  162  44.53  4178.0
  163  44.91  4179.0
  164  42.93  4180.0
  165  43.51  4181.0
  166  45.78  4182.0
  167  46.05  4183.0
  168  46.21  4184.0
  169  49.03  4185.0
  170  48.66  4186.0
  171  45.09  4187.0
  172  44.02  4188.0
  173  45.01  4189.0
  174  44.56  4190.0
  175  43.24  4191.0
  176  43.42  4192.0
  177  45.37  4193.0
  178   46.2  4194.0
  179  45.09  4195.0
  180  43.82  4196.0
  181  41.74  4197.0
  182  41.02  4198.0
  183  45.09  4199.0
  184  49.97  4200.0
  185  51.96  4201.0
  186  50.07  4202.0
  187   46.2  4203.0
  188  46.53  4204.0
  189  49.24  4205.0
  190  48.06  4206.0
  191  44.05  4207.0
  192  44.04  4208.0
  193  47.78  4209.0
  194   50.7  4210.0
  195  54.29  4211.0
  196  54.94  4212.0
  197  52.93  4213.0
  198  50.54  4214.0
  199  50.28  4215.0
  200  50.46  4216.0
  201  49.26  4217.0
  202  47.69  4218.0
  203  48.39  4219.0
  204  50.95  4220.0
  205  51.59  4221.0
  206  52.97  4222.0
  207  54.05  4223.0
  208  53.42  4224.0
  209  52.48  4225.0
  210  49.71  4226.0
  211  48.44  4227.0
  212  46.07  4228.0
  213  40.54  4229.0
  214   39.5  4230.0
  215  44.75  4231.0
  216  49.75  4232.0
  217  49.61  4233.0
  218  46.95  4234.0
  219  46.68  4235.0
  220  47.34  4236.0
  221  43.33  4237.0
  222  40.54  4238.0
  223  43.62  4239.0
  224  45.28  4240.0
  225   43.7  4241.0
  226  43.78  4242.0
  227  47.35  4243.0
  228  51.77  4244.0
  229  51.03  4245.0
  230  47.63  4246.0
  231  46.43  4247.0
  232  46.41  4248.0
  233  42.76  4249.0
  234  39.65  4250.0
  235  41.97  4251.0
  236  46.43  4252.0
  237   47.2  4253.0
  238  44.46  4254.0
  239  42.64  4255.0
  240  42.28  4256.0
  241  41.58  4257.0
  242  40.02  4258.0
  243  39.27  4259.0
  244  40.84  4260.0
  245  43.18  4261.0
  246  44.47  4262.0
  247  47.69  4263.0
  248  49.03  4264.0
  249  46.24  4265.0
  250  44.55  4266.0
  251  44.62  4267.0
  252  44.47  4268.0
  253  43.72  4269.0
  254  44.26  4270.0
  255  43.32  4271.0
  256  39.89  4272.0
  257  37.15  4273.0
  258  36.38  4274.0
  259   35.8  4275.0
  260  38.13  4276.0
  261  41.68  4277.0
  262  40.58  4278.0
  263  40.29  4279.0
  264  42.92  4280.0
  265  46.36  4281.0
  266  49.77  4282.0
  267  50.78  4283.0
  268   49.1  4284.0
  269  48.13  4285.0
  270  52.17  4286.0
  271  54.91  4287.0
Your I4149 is 284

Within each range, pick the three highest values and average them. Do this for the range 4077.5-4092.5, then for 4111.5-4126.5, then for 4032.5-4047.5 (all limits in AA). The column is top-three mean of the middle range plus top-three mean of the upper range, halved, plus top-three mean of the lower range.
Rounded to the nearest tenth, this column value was 100.2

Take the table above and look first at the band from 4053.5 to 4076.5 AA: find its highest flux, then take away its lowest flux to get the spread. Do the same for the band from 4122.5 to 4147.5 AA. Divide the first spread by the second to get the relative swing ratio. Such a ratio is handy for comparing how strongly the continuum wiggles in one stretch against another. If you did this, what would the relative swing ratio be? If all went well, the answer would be 0.81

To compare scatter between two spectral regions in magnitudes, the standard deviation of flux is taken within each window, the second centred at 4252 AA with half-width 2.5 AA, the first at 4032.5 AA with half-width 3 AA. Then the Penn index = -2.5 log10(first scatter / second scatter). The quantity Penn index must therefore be 1.6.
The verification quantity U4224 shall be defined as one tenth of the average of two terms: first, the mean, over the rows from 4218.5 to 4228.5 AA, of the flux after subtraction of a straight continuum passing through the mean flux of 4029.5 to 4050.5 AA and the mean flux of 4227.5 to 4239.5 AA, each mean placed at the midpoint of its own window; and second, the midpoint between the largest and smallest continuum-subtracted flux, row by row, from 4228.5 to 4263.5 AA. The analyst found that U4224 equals 0.33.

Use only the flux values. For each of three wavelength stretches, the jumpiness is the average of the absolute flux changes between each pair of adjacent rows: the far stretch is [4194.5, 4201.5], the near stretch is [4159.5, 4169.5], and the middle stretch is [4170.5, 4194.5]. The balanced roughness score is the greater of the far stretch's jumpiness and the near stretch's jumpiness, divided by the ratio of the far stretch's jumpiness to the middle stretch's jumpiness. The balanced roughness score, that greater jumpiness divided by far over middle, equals 1.5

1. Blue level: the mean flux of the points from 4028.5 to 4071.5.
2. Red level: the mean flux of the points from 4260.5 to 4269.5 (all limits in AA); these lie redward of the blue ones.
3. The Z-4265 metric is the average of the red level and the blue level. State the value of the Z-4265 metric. 45.2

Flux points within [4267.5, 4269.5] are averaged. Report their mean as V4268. 44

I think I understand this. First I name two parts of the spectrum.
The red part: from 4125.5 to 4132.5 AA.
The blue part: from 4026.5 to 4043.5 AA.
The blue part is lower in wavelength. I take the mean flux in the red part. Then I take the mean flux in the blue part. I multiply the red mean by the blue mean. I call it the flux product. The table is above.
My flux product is 1856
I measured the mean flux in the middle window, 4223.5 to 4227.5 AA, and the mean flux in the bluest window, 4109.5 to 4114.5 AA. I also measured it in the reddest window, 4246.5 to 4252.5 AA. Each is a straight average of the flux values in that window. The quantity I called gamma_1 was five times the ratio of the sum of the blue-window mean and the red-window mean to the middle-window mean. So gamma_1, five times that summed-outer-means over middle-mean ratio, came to 8.9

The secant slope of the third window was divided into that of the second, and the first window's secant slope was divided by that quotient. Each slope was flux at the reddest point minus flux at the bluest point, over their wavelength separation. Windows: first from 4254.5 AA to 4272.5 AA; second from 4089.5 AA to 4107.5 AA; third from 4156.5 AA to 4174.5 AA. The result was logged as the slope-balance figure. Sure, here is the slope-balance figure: -0.6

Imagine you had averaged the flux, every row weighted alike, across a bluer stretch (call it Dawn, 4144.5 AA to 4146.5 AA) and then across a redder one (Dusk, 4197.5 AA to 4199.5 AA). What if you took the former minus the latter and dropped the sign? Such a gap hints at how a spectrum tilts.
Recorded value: 3.5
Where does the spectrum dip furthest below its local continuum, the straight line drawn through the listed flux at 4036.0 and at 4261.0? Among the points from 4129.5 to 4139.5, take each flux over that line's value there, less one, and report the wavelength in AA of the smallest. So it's 4133.0 AA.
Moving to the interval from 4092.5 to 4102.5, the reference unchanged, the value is 4097.0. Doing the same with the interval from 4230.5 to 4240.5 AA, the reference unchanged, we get 4238.0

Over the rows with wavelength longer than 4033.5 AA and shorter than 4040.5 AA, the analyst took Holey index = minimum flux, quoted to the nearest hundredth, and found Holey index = 35.54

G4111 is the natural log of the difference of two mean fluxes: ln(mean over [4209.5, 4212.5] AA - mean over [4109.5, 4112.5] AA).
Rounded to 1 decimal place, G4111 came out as 2.0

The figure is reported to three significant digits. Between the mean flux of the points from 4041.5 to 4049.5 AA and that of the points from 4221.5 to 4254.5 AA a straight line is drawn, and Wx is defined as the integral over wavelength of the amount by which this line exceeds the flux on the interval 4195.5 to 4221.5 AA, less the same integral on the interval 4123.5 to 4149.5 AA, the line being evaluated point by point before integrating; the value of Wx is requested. -118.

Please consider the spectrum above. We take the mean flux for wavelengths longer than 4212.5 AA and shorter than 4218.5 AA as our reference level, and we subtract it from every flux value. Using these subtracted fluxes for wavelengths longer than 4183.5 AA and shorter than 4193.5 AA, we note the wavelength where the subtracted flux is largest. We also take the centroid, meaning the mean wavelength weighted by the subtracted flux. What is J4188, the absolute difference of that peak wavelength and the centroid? 4.3 AA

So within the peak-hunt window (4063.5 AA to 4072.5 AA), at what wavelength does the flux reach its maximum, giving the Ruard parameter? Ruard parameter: 4070.0 AA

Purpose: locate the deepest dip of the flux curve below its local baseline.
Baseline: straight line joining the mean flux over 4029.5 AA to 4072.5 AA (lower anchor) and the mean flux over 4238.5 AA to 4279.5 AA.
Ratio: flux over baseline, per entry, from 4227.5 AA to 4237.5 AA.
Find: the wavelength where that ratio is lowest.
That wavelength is 4230.0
